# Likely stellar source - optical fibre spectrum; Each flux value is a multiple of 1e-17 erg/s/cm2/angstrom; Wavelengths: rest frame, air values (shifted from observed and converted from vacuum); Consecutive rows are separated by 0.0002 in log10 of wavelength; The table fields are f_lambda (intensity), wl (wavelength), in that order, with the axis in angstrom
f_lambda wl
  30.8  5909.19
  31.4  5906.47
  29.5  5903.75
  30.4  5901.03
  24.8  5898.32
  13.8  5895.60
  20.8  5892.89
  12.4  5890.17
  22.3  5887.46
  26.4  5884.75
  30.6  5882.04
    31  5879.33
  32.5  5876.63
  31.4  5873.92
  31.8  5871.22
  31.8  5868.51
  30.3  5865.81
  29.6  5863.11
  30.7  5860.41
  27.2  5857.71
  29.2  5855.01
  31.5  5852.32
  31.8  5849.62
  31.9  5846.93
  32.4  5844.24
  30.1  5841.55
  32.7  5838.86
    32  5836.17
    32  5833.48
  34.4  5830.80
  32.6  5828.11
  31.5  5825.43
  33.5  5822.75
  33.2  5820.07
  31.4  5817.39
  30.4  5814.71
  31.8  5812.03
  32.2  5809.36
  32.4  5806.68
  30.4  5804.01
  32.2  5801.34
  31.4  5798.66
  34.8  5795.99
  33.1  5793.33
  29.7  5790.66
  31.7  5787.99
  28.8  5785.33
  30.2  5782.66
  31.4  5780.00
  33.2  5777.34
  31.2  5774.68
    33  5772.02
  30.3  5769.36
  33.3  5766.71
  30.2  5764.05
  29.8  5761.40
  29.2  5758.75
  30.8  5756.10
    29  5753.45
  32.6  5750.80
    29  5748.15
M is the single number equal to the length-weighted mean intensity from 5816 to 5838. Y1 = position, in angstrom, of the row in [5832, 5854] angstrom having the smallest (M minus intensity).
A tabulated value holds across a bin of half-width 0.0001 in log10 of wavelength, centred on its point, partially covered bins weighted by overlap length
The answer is 5838.86 angstrom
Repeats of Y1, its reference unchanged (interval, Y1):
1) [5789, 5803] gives 5795.99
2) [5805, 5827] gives 5822.75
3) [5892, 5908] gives 5906.47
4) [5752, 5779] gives 5766.71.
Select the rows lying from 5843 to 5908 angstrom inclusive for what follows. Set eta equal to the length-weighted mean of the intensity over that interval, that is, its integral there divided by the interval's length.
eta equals 28.1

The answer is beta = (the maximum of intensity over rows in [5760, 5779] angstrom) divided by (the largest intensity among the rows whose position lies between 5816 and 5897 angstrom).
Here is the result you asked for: 0.97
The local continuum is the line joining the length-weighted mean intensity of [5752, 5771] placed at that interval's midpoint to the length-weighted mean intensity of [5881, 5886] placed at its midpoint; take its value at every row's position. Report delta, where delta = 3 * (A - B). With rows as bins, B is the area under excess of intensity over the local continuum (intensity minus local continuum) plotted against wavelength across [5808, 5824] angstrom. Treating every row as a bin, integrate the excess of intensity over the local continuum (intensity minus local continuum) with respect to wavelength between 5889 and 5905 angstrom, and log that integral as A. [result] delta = -418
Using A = -99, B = 41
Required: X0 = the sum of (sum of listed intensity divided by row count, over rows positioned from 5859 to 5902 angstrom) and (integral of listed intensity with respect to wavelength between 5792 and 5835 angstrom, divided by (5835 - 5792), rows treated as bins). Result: 59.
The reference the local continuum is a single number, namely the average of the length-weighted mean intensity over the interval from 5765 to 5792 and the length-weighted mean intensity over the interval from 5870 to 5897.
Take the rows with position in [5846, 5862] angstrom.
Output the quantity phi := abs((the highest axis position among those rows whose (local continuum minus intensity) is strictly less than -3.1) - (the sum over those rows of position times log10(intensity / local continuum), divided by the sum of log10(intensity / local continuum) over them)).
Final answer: 1.0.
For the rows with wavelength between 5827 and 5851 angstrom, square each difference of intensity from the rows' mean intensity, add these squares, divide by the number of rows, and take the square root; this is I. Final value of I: 1.06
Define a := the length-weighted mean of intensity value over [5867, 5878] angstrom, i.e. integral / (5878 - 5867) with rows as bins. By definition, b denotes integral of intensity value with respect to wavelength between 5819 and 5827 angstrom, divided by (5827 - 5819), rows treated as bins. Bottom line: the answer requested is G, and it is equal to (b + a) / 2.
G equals 32.3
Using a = 31.9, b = 32.7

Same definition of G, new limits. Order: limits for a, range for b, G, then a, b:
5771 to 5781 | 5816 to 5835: 32.4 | 32.2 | 32.6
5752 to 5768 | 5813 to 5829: 31.2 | 30.4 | 32.1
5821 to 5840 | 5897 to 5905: 30.5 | 32.7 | 28.3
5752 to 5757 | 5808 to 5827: 30.9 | 29.9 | 32.0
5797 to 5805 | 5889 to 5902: 25.9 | 31.5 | 20.3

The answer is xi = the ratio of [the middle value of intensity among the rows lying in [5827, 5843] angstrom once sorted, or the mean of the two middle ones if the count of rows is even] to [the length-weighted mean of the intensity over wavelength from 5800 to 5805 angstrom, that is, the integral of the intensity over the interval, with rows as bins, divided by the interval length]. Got 1.03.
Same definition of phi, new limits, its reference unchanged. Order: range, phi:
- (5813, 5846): 14.7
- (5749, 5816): 27.0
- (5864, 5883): 2.7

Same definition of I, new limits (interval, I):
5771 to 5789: 1.42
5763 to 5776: 1.32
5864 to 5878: 0.72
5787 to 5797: 1.87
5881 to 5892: 6.75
